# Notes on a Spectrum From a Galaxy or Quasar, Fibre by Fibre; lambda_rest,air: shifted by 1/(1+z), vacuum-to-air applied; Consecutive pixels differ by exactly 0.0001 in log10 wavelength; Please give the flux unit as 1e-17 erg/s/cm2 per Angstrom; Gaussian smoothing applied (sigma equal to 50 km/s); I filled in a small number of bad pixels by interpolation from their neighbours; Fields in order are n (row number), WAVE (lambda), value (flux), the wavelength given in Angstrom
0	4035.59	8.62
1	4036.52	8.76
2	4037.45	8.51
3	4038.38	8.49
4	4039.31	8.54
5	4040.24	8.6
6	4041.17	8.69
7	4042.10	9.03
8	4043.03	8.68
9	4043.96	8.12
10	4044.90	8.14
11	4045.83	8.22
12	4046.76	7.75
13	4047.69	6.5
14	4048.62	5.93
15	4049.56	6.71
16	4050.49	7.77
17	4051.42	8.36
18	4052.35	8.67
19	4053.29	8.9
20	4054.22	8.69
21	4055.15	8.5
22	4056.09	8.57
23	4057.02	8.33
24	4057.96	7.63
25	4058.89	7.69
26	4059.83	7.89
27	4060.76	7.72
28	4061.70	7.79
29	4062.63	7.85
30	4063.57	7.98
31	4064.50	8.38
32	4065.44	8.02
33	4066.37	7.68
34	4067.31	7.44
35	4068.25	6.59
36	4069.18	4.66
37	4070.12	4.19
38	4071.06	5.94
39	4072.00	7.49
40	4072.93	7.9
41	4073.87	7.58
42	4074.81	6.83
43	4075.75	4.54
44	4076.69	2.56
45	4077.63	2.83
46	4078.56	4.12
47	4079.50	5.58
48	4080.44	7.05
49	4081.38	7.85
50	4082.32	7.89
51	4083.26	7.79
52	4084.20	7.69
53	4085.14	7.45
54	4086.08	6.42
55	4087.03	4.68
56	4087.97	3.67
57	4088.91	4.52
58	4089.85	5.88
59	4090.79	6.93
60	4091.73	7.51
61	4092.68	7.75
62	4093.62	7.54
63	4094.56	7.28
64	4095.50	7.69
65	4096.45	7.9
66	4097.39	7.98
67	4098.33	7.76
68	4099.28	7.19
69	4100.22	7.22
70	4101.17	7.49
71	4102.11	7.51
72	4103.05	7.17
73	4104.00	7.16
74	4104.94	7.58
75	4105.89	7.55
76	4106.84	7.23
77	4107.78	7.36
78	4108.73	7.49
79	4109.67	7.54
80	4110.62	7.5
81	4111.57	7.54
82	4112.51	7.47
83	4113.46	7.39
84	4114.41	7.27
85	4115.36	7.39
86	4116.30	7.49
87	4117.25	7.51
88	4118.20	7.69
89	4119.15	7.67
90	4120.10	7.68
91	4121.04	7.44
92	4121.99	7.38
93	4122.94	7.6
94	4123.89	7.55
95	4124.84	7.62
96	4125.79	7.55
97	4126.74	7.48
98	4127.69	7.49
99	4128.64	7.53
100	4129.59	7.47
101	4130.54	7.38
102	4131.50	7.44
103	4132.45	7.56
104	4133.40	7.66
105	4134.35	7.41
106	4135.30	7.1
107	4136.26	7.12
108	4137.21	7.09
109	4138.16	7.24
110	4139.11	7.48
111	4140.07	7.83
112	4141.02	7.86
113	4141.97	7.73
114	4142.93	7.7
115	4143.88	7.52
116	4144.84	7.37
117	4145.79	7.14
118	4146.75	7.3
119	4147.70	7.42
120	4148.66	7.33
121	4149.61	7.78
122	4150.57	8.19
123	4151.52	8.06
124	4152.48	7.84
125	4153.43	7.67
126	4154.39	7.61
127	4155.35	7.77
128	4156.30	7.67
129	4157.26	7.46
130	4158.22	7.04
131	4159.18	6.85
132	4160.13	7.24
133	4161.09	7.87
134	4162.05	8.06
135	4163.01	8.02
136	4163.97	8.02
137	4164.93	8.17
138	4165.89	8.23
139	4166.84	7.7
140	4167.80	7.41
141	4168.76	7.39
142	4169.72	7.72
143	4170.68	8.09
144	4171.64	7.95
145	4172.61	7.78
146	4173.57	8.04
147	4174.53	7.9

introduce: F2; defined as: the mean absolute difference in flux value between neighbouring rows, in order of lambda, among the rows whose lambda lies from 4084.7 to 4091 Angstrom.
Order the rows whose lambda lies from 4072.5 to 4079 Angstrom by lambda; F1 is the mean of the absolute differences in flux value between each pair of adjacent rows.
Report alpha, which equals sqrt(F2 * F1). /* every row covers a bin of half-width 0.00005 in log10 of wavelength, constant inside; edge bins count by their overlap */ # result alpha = 1.16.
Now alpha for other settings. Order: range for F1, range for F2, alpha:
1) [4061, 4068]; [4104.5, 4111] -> 0.17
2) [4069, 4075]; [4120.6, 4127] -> 0.28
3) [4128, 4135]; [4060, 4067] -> 0.16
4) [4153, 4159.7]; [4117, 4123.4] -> 0.15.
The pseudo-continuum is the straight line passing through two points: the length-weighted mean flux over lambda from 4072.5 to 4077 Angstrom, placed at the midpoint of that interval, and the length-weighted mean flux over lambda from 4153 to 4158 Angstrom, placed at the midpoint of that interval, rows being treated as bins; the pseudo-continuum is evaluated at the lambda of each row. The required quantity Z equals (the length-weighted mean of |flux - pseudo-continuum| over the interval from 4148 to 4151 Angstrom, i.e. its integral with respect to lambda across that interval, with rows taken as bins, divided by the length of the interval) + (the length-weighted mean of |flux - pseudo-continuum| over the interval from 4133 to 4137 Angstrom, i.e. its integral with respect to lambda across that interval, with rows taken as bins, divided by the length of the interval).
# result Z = 0.6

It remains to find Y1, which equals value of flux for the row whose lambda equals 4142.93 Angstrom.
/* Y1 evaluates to 7.7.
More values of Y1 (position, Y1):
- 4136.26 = 7.12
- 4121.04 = 7.44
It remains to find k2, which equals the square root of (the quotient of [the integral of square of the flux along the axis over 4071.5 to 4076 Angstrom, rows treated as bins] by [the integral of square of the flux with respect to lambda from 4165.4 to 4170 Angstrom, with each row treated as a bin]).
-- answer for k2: 0.91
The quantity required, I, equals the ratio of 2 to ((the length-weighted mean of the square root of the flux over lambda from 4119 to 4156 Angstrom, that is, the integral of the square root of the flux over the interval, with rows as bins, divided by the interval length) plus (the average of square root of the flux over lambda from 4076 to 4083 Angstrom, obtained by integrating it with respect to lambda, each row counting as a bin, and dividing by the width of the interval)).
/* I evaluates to 0.397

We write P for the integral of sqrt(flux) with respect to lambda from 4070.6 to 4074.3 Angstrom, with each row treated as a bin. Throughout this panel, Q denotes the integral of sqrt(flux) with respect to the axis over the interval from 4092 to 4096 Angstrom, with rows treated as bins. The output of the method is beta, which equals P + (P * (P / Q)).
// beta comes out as 18.9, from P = 9.9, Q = 11.0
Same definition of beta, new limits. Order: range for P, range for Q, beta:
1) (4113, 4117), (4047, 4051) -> 22.2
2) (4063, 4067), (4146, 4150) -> 23.0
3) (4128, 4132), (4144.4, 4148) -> 23.1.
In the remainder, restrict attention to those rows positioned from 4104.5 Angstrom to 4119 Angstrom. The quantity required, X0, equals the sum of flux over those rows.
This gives 112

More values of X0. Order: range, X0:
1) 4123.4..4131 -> 60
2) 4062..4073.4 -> 84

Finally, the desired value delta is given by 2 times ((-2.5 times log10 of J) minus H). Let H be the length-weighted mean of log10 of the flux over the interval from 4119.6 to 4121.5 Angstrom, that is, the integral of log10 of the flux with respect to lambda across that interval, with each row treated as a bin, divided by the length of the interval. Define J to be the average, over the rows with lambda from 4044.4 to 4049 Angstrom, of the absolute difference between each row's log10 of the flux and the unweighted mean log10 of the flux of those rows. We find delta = 4.6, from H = 0.882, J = 0.054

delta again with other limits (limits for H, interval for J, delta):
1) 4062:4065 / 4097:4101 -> 6.8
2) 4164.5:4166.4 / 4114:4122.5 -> 9.0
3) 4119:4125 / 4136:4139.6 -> 8.8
